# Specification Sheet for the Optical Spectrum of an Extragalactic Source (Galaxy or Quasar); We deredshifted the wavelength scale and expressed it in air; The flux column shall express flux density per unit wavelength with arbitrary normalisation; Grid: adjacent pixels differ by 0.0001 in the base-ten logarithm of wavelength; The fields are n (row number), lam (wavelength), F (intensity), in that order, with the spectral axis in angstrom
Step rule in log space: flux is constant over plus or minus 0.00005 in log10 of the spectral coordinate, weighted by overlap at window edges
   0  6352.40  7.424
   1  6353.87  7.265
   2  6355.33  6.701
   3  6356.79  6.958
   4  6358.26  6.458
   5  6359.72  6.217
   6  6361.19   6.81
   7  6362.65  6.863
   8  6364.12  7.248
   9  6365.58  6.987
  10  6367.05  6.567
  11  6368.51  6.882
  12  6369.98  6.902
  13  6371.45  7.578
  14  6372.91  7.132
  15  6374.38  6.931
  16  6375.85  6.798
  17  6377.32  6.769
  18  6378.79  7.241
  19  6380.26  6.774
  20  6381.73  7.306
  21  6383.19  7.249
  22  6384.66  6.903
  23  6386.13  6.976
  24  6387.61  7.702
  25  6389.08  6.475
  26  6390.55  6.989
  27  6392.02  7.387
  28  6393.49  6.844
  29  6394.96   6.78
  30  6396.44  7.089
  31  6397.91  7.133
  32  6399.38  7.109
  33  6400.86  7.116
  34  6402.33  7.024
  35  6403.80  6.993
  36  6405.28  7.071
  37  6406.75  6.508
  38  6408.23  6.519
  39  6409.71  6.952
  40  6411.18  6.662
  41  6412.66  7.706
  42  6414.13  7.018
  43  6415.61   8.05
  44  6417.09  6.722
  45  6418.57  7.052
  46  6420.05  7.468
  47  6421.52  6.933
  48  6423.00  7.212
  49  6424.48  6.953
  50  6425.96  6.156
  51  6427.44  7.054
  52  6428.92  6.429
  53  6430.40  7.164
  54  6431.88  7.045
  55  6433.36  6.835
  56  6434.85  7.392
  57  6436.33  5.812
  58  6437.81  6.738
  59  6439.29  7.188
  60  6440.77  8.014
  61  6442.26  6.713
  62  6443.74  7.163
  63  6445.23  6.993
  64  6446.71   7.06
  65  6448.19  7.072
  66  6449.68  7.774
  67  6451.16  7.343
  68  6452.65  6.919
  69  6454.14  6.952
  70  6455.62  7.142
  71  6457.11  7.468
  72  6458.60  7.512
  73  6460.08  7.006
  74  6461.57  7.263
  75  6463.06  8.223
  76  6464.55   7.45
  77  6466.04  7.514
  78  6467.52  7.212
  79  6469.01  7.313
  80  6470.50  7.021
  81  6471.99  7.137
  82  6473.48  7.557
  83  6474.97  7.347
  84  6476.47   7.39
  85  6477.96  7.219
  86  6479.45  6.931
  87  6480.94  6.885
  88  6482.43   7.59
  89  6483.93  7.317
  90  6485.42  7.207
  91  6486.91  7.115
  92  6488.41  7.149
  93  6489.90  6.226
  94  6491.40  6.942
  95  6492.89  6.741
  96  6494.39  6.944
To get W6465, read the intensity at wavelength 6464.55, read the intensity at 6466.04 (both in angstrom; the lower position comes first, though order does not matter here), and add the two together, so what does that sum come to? 15.0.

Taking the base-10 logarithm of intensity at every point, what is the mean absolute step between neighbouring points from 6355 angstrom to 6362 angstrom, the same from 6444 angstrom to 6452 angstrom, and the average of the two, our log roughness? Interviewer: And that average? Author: 0.022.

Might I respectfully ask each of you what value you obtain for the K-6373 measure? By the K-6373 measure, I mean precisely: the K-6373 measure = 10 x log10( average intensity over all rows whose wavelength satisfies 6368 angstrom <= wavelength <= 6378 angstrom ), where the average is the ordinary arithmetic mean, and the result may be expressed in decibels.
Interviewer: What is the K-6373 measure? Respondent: 8.45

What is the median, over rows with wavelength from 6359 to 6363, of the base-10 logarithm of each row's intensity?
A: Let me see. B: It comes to 0.833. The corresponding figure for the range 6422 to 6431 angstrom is 0.845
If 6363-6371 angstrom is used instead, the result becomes 0.839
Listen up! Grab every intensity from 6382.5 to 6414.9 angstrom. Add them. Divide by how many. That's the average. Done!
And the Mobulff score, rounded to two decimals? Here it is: 7.01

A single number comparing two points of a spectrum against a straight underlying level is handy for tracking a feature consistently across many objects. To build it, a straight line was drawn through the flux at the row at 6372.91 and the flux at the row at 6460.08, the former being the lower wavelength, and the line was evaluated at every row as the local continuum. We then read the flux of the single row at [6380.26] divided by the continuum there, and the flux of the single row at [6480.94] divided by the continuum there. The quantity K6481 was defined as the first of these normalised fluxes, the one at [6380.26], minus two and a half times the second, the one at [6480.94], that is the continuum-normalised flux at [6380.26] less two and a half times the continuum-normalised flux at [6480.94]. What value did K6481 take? -1.52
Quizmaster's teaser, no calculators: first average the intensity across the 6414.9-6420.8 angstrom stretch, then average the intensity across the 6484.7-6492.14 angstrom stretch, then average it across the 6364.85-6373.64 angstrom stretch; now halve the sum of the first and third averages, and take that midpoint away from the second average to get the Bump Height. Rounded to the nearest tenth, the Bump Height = -0.2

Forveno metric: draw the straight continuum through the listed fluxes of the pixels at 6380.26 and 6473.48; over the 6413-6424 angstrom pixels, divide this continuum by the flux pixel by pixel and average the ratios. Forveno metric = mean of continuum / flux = 0.99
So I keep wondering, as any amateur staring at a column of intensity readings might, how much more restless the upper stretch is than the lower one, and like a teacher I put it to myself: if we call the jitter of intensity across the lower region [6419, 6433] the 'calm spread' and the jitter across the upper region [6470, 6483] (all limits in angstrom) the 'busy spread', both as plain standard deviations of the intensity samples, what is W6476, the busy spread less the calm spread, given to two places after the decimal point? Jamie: -0.14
